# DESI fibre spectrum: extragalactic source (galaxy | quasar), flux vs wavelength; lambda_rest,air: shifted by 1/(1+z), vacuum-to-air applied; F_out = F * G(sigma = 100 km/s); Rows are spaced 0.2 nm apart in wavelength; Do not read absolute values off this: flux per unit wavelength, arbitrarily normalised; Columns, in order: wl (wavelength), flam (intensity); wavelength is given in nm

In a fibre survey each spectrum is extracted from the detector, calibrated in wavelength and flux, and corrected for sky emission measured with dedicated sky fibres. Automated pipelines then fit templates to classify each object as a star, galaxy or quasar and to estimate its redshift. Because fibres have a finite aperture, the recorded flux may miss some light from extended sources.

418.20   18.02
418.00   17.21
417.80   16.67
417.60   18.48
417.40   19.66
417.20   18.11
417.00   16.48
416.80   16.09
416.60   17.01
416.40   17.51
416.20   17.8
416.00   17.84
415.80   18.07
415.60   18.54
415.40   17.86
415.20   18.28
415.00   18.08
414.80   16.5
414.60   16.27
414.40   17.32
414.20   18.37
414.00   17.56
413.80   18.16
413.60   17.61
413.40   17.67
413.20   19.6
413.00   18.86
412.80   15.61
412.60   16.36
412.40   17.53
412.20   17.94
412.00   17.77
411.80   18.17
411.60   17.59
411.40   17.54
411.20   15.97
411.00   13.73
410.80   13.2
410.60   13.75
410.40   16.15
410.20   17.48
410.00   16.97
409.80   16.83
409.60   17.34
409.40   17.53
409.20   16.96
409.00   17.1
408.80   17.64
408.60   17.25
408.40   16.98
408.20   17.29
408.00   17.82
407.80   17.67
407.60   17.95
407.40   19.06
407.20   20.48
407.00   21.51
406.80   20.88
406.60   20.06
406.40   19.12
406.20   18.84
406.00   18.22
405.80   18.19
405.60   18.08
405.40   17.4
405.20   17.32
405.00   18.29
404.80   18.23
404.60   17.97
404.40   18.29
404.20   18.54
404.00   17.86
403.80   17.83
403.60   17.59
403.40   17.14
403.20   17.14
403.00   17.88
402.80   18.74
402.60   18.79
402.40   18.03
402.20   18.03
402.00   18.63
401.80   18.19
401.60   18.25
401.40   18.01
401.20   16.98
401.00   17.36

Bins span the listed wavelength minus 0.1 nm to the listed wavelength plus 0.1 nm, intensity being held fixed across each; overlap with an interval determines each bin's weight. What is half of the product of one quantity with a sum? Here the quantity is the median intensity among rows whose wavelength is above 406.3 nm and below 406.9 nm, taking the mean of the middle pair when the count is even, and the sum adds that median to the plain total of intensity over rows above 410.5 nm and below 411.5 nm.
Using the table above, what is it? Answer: 945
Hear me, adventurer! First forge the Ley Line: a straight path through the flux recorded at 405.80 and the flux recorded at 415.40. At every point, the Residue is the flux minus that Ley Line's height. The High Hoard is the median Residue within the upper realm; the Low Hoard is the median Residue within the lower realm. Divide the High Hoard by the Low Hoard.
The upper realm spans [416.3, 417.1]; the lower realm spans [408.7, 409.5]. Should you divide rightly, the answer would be 1.4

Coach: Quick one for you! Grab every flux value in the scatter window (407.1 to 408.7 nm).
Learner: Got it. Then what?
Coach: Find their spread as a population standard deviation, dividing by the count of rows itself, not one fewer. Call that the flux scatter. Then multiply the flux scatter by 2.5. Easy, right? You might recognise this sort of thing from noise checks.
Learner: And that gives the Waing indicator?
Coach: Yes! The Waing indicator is 2.7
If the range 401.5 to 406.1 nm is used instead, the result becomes 1.1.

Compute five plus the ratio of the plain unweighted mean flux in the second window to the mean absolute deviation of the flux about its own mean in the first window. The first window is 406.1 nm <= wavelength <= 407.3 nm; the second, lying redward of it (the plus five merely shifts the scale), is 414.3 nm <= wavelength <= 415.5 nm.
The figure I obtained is 27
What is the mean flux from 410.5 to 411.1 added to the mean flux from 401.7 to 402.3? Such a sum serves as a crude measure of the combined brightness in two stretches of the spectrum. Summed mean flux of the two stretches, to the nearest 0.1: 31.8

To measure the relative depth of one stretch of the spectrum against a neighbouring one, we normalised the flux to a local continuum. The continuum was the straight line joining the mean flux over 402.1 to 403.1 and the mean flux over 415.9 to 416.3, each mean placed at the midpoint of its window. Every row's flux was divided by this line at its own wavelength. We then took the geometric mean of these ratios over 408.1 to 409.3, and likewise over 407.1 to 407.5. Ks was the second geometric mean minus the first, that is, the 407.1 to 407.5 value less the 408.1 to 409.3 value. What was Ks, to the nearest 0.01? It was 0.14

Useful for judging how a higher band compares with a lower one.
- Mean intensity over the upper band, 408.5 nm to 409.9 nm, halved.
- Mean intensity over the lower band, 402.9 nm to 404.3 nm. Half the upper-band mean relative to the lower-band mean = 0.487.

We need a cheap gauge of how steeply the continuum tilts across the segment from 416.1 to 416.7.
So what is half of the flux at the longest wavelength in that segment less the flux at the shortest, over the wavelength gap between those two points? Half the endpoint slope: -1.0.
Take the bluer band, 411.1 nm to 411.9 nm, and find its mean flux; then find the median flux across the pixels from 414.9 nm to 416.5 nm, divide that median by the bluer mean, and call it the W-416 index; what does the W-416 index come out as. 1.04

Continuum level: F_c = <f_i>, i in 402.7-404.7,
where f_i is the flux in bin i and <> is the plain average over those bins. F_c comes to 17.9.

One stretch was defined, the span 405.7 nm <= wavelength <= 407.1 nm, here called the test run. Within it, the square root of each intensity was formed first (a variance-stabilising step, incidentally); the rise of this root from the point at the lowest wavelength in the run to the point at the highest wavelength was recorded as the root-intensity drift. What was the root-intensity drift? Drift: 0.37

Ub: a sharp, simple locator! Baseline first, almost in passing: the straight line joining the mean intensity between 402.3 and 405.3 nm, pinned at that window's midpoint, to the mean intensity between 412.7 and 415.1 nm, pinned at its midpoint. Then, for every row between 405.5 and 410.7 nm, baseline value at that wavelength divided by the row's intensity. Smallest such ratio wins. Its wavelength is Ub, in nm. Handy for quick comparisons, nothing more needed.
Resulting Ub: 407.00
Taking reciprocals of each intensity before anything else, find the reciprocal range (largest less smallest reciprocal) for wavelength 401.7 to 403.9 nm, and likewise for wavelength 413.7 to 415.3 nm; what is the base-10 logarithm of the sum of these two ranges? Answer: -1.92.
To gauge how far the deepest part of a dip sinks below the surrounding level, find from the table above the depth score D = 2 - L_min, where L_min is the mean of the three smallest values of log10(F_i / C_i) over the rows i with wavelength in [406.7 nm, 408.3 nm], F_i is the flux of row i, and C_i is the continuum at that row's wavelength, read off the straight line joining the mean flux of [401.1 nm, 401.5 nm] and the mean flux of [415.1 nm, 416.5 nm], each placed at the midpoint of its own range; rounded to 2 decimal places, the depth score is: 2.00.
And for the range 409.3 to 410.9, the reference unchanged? 2.09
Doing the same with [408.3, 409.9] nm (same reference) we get 2.02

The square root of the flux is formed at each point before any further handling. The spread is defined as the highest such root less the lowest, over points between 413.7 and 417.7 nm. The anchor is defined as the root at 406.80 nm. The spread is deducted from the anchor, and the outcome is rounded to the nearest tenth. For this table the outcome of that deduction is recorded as 4.1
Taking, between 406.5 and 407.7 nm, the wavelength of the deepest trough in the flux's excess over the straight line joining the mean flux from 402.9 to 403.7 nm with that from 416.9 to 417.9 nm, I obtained 407.60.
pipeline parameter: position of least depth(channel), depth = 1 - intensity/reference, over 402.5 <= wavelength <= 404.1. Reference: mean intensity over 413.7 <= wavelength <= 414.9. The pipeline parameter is 402.60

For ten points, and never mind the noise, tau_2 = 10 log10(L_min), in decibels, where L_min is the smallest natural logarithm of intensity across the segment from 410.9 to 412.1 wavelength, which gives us 4.18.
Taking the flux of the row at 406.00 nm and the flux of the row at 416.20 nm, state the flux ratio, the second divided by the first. 0.98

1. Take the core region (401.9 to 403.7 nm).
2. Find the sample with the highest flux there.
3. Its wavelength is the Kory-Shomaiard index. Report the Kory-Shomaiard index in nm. 402.60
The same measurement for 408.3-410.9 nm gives 408.80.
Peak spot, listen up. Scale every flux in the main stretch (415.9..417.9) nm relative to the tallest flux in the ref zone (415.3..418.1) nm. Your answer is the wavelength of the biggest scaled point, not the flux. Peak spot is 417.40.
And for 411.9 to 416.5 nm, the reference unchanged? 413.20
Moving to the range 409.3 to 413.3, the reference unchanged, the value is 413.20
